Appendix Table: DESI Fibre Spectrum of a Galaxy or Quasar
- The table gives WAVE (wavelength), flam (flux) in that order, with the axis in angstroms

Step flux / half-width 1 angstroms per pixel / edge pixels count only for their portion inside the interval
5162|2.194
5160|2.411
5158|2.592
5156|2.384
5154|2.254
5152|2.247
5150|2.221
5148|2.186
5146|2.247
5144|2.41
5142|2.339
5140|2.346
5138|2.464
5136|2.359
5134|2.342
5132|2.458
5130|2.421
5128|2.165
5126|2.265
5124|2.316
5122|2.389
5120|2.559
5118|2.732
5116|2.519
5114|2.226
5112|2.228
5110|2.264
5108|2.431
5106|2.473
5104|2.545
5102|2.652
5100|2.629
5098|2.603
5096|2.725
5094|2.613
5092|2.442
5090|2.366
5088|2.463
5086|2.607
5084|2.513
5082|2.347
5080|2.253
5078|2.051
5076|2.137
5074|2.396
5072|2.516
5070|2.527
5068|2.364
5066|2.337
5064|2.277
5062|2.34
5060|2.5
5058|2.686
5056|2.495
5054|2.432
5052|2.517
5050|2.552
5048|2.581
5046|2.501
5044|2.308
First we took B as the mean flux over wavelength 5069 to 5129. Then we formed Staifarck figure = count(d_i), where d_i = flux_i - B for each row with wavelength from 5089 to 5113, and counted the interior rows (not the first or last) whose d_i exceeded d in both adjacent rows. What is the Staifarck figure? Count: 2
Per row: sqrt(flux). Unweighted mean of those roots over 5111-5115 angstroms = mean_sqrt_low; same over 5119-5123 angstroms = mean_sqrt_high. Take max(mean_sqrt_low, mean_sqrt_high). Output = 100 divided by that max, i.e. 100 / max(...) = 63.6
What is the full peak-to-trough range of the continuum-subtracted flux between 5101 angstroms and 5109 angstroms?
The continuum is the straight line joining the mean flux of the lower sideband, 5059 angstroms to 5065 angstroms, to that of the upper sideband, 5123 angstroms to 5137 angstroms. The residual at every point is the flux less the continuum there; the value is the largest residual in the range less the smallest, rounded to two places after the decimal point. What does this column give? 0.22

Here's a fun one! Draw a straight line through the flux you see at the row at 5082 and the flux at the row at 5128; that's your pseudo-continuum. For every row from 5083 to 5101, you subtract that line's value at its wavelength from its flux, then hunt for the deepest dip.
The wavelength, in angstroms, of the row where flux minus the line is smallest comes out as 5090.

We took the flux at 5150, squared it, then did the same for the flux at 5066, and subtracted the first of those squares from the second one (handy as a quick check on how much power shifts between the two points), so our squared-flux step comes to 0.5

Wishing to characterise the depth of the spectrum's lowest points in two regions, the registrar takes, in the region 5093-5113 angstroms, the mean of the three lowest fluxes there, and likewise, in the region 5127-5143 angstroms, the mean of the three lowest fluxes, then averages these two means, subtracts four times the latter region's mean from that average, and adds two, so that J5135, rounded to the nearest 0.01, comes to -4.83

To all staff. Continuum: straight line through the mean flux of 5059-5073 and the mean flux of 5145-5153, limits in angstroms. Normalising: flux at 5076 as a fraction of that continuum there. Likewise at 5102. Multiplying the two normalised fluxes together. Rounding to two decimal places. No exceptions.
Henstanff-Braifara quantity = 1.02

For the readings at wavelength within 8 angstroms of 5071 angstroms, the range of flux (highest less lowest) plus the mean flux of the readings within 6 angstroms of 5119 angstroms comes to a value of 2.93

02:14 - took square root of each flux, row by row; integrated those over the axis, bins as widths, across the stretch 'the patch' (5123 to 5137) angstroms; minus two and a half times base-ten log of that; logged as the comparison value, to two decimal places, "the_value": -3.32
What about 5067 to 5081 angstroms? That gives -3.32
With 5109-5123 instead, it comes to -3.34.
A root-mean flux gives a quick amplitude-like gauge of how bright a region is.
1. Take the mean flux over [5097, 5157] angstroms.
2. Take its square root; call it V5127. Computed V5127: 1.55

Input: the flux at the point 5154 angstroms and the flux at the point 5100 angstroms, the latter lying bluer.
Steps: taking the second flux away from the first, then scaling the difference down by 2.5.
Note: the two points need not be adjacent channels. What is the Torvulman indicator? -0.15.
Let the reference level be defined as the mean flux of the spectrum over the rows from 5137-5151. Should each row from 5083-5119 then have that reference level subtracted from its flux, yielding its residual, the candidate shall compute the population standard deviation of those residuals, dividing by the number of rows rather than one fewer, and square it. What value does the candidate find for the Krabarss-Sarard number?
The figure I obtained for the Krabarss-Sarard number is 0.023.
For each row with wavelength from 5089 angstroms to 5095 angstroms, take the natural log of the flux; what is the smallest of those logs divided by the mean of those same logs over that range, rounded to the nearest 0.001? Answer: 0.952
